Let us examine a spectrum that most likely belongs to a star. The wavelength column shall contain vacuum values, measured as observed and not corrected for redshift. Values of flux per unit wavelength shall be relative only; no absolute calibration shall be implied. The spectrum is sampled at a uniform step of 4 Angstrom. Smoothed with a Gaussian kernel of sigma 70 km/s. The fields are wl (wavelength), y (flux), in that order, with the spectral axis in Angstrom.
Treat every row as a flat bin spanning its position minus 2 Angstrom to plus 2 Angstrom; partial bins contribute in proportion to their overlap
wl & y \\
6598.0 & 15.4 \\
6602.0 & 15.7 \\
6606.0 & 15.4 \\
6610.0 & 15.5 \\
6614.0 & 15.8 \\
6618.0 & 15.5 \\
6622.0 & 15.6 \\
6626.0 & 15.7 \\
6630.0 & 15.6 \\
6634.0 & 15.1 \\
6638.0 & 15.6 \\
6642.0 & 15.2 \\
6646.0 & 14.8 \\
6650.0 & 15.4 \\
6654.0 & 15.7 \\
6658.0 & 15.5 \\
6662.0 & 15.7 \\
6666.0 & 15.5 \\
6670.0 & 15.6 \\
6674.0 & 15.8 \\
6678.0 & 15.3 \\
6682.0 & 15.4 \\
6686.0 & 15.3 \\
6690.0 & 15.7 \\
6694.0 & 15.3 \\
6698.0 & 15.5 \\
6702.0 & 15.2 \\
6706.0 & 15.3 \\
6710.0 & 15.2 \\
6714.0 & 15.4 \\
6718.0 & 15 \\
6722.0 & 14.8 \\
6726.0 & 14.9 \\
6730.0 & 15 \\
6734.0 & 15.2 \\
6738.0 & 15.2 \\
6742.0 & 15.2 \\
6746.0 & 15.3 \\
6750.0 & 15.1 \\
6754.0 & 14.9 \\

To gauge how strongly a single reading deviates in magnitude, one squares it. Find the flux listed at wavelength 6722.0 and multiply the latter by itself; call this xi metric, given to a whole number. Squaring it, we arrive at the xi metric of 219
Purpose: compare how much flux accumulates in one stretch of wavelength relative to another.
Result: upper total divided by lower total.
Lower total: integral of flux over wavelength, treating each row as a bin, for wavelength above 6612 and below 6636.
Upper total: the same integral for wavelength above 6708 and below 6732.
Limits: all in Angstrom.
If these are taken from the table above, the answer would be 0.97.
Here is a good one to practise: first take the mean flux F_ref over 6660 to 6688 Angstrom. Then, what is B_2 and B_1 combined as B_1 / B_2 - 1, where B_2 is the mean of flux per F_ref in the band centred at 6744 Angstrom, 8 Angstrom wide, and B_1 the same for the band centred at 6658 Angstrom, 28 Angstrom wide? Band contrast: 0.014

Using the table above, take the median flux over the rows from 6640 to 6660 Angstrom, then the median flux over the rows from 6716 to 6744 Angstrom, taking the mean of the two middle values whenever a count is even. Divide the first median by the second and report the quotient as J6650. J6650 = 1.03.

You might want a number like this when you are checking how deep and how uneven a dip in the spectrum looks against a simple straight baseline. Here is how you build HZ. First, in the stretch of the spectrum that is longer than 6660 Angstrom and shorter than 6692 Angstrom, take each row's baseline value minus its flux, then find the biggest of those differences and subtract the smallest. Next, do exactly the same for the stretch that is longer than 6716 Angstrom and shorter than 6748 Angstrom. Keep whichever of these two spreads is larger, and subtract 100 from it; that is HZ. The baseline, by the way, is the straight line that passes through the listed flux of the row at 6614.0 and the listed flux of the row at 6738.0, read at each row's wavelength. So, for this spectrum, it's -99.4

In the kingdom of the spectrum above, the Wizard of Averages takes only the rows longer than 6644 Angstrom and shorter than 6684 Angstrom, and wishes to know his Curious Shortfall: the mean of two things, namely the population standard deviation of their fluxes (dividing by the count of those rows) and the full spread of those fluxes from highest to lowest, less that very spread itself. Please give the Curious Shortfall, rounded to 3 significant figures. -0.366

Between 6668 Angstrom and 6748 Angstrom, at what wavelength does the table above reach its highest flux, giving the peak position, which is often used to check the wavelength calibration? 6674.0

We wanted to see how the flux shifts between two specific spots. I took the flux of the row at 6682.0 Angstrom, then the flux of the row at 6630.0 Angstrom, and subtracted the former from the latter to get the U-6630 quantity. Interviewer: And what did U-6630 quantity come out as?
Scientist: 0.20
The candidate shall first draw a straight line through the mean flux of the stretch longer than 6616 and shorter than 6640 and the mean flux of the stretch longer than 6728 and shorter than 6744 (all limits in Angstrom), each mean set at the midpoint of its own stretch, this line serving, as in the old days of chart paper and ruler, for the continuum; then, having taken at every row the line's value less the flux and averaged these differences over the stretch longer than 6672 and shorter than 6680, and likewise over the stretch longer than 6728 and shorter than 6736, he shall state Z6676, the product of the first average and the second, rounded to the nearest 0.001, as -0.012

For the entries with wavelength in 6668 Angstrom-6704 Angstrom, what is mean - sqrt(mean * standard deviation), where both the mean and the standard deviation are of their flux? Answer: 13.7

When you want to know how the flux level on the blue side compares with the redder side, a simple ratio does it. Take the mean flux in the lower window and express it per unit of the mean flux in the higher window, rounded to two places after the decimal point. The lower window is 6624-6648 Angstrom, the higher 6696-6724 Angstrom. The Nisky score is 1.01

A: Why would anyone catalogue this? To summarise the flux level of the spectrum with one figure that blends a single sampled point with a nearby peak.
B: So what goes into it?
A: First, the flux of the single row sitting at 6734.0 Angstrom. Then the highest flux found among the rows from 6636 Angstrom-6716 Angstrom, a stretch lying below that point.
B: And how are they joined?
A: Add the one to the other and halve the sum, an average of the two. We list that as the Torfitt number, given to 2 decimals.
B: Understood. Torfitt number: 15.50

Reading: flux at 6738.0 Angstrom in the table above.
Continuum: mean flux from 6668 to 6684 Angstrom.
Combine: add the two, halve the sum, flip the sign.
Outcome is -15.4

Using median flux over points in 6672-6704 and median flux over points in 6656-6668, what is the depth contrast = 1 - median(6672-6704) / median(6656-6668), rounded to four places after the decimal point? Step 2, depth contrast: 0.0097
